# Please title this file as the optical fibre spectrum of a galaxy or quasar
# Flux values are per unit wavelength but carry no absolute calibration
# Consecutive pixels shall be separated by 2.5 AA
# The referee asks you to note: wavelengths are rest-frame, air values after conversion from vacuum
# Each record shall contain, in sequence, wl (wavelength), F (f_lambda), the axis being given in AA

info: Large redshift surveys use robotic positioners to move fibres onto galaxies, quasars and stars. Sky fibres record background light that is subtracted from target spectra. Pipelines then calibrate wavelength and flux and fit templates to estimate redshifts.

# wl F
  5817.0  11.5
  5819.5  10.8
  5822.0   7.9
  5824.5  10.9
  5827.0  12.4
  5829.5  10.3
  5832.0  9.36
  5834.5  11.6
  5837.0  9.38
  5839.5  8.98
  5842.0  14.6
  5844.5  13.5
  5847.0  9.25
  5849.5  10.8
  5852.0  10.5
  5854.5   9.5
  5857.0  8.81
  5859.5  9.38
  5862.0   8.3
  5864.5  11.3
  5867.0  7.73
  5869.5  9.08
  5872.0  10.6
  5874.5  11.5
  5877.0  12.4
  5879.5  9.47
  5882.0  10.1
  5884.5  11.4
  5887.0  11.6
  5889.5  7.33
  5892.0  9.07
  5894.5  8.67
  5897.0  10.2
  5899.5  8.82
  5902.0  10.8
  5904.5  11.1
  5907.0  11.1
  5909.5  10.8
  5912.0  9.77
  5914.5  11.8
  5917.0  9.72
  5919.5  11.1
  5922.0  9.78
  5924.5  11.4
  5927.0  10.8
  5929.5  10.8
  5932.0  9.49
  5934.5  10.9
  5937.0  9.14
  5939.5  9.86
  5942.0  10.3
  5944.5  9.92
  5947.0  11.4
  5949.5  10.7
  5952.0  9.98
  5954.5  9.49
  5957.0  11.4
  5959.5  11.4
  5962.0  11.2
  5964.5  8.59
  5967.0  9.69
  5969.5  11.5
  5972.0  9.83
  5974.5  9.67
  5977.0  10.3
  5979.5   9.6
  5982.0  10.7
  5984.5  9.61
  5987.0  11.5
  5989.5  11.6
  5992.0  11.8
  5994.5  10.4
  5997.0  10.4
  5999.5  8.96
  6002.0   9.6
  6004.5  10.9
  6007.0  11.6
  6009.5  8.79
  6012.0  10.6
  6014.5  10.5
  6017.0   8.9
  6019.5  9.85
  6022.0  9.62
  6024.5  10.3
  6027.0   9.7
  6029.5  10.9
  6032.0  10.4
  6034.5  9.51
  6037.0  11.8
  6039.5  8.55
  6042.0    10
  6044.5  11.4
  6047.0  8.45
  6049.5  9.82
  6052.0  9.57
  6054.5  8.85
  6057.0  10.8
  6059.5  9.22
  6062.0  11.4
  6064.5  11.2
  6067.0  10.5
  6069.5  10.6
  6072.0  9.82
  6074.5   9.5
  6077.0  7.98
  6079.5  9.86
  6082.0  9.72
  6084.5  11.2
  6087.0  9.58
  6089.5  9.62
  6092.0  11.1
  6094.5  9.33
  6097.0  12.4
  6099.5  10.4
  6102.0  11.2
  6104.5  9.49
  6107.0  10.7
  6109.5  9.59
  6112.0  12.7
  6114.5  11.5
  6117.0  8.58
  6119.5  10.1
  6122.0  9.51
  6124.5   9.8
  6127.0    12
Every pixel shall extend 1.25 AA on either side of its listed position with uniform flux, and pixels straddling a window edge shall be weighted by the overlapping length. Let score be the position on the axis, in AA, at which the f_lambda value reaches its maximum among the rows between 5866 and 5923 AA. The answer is 5877.0 AA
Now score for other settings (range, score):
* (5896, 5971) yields 5914.5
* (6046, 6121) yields 6112.0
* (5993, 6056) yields 6037.0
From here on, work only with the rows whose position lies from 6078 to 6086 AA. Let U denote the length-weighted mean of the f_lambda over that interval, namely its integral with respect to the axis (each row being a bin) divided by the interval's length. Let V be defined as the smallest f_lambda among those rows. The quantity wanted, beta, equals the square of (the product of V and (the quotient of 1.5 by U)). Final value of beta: 2.06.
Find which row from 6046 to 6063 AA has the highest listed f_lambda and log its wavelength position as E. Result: 6062.0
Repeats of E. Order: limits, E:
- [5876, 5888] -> 5877.0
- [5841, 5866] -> 5842.0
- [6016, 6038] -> 6037.0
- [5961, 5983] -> 5969.5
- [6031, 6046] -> 6037.0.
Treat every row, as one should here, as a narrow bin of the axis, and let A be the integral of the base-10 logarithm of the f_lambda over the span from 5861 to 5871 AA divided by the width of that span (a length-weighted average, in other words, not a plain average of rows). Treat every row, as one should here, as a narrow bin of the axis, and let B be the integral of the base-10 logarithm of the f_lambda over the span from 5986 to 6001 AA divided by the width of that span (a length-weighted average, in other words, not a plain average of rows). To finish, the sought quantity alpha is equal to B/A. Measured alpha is 1.08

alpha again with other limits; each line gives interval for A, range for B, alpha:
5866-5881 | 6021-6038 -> 1.01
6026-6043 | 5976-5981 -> 0.99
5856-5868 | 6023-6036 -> 1.05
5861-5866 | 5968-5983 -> 1.03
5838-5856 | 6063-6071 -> 1.00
